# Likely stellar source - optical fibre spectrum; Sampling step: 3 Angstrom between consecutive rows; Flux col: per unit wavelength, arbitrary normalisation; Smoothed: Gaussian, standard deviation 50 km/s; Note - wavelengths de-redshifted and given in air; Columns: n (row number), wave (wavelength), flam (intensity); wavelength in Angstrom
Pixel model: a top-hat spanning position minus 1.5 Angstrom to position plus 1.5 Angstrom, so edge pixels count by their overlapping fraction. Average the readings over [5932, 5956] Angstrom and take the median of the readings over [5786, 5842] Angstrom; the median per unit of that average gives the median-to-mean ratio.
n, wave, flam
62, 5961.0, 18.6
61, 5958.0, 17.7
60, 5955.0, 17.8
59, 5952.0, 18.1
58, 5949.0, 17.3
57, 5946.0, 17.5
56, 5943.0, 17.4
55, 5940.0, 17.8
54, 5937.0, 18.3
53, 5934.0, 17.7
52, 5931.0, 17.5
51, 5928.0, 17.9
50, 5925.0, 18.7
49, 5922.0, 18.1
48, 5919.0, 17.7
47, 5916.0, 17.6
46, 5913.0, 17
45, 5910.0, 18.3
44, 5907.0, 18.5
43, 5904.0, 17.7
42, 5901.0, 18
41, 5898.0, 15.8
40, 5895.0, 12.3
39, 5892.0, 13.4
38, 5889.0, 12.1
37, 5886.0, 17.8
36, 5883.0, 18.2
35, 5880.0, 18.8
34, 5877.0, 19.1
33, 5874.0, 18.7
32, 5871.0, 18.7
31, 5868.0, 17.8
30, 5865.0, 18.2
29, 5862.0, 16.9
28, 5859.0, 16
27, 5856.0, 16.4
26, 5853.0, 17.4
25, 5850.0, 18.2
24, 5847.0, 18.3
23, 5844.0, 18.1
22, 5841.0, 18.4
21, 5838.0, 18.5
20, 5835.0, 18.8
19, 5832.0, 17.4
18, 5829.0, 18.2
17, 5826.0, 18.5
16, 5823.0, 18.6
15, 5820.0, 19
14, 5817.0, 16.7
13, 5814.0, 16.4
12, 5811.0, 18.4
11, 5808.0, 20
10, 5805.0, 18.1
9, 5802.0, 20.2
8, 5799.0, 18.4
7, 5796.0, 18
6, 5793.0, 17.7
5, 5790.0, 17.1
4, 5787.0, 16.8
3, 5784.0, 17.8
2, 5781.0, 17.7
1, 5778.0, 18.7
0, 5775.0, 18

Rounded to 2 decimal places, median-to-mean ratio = 1.04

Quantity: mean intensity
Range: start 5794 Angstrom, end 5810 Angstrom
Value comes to 18.9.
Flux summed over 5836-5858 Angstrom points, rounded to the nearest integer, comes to 125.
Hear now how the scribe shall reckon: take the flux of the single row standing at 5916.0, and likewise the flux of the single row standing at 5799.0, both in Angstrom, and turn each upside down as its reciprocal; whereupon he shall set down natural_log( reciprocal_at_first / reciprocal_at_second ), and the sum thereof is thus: 0.04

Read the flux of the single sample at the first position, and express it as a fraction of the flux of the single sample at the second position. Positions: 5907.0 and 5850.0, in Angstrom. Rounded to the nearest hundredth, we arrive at 1.02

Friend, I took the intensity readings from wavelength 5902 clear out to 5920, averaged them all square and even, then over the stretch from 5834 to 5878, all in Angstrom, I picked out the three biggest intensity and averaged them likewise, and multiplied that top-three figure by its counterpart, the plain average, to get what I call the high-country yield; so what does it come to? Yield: 336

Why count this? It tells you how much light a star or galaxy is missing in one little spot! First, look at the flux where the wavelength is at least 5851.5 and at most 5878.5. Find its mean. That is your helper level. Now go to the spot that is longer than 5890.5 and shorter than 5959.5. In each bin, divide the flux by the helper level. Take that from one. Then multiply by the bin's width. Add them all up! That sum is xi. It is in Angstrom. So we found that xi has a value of 1.5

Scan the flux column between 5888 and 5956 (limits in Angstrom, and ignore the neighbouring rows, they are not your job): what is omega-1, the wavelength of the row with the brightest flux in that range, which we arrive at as 5925.0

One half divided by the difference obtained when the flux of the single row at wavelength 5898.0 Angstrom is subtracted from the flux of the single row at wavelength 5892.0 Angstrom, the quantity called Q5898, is -0.21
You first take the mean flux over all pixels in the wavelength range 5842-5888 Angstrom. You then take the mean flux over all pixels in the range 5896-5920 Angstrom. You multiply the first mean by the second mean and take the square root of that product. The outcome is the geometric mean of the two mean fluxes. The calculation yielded 17.7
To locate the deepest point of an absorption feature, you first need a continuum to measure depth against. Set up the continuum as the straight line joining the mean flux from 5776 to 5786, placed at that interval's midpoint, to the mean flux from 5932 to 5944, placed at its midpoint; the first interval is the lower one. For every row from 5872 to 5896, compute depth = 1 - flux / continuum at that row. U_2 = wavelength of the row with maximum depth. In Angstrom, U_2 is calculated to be 5889.0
